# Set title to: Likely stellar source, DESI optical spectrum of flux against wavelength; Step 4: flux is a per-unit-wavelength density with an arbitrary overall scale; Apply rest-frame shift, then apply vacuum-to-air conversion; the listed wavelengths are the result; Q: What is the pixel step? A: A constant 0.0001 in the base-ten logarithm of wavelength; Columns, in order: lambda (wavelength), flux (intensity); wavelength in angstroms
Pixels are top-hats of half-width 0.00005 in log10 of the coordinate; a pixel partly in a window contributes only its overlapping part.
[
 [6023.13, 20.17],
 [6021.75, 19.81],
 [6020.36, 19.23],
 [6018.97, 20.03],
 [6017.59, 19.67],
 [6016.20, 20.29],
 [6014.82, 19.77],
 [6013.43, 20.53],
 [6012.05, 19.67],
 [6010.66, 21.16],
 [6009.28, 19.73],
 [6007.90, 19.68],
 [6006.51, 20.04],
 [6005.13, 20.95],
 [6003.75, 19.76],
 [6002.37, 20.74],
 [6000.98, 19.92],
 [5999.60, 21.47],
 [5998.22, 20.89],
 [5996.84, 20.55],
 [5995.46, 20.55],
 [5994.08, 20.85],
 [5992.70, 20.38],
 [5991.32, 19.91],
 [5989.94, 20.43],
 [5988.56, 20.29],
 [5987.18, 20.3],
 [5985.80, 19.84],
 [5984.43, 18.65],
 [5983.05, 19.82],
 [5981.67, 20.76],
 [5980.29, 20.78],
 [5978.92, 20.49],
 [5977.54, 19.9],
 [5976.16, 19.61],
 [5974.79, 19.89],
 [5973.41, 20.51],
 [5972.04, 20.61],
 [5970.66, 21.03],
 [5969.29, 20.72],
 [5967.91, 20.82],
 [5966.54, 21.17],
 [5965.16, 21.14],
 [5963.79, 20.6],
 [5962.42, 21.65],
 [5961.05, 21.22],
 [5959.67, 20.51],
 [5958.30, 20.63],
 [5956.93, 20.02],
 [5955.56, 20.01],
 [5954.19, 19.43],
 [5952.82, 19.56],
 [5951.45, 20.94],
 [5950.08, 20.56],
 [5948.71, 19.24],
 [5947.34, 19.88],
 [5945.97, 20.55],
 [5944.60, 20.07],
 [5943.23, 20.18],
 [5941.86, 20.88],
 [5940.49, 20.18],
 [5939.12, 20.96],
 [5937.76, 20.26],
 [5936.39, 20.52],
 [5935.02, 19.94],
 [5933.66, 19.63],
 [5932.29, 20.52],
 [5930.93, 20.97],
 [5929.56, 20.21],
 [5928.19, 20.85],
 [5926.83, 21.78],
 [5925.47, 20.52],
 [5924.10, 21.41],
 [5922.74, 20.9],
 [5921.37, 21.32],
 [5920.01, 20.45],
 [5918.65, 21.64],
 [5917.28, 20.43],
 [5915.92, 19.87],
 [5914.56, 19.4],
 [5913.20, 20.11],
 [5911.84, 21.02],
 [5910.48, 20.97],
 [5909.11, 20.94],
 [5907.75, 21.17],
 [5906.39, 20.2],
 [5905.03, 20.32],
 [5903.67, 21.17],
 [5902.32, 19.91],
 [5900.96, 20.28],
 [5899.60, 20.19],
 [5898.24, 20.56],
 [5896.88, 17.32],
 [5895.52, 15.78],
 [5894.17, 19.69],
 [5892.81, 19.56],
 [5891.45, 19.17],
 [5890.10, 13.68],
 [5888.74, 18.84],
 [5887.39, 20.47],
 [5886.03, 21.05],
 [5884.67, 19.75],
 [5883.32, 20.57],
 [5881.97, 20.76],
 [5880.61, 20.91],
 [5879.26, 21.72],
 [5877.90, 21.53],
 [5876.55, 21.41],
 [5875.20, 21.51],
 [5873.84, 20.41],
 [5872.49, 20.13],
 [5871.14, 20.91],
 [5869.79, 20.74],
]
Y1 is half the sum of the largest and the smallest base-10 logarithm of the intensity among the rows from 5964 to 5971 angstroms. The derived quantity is 1.321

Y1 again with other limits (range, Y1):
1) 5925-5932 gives 1.322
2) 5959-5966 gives 1.324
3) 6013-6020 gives 1.303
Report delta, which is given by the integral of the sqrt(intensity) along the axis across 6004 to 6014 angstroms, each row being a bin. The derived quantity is 45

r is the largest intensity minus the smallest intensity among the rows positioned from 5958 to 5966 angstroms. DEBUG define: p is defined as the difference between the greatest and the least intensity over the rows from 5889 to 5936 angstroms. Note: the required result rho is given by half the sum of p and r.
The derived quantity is 4.6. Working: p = 8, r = 1.1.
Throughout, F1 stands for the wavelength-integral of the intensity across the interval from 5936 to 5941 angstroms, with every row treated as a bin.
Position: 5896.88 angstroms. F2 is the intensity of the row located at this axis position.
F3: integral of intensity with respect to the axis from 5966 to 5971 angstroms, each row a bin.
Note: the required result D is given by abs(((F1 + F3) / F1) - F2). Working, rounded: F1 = 102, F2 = 17.32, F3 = 105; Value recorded 15.3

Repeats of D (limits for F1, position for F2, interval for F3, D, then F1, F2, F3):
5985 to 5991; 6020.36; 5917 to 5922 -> 17.4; 121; 19.23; 105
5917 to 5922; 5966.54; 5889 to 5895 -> 19.1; 105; 21.17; 108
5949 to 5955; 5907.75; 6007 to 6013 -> 19.2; 120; 21.17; 120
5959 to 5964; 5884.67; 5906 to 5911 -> 17.8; 105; 19.75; 104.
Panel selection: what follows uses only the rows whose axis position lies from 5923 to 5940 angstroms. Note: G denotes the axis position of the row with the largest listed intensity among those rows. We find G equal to 5926.83 angstroms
